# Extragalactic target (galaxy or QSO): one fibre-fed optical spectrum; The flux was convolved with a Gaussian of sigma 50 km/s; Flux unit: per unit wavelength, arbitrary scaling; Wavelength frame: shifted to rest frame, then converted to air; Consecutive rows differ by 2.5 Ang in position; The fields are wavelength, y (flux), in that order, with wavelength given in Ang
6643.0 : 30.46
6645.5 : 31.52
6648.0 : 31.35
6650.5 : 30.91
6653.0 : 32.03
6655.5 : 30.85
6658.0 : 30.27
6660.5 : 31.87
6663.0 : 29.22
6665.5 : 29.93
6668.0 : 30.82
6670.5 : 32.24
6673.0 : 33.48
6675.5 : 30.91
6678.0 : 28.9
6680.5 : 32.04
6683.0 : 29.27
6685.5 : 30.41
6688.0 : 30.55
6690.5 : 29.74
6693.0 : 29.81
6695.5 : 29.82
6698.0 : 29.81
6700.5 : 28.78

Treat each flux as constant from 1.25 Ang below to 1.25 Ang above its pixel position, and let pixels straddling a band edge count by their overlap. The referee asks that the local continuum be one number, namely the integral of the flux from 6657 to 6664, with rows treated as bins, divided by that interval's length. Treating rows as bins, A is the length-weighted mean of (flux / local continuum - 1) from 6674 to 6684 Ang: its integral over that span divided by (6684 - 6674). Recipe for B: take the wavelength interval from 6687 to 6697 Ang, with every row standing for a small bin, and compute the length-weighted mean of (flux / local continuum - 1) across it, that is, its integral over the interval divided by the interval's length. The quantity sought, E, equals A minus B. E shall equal 0.014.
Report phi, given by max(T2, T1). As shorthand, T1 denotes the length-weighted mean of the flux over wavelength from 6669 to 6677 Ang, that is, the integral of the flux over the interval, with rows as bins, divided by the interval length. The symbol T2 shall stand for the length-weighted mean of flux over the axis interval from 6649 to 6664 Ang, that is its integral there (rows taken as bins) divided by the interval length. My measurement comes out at 32.1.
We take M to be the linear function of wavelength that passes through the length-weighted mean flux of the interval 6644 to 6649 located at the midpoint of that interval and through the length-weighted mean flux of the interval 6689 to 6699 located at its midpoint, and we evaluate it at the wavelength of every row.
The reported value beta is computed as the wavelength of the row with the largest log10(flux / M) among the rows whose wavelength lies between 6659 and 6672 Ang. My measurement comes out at 6670.5 Ang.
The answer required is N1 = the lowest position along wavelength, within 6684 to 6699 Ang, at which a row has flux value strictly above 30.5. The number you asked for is 6688.0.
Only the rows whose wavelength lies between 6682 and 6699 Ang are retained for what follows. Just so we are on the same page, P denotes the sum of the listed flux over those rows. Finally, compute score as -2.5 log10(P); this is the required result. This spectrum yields -5.8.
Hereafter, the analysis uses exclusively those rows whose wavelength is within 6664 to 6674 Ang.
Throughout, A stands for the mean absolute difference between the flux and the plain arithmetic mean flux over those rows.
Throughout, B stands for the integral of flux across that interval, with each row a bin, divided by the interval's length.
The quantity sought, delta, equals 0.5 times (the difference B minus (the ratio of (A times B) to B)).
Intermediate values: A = 1.2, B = 31.5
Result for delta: 15.1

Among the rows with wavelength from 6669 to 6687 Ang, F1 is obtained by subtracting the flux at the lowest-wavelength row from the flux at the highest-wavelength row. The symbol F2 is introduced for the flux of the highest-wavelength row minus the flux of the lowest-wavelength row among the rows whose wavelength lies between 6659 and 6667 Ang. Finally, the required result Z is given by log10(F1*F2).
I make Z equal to 0.55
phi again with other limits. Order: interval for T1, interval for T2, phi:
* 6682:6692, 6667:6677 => 31.8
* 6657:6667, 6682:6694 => 30.3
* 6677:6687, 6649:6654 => 31.4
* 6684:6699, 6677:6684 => 30.1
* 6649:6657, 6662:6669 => 31.2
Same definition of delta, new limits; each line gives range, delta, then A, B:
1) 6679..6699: 14.8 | 0.6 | 30.2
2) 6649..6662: 15.3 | 0.6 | 31.2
